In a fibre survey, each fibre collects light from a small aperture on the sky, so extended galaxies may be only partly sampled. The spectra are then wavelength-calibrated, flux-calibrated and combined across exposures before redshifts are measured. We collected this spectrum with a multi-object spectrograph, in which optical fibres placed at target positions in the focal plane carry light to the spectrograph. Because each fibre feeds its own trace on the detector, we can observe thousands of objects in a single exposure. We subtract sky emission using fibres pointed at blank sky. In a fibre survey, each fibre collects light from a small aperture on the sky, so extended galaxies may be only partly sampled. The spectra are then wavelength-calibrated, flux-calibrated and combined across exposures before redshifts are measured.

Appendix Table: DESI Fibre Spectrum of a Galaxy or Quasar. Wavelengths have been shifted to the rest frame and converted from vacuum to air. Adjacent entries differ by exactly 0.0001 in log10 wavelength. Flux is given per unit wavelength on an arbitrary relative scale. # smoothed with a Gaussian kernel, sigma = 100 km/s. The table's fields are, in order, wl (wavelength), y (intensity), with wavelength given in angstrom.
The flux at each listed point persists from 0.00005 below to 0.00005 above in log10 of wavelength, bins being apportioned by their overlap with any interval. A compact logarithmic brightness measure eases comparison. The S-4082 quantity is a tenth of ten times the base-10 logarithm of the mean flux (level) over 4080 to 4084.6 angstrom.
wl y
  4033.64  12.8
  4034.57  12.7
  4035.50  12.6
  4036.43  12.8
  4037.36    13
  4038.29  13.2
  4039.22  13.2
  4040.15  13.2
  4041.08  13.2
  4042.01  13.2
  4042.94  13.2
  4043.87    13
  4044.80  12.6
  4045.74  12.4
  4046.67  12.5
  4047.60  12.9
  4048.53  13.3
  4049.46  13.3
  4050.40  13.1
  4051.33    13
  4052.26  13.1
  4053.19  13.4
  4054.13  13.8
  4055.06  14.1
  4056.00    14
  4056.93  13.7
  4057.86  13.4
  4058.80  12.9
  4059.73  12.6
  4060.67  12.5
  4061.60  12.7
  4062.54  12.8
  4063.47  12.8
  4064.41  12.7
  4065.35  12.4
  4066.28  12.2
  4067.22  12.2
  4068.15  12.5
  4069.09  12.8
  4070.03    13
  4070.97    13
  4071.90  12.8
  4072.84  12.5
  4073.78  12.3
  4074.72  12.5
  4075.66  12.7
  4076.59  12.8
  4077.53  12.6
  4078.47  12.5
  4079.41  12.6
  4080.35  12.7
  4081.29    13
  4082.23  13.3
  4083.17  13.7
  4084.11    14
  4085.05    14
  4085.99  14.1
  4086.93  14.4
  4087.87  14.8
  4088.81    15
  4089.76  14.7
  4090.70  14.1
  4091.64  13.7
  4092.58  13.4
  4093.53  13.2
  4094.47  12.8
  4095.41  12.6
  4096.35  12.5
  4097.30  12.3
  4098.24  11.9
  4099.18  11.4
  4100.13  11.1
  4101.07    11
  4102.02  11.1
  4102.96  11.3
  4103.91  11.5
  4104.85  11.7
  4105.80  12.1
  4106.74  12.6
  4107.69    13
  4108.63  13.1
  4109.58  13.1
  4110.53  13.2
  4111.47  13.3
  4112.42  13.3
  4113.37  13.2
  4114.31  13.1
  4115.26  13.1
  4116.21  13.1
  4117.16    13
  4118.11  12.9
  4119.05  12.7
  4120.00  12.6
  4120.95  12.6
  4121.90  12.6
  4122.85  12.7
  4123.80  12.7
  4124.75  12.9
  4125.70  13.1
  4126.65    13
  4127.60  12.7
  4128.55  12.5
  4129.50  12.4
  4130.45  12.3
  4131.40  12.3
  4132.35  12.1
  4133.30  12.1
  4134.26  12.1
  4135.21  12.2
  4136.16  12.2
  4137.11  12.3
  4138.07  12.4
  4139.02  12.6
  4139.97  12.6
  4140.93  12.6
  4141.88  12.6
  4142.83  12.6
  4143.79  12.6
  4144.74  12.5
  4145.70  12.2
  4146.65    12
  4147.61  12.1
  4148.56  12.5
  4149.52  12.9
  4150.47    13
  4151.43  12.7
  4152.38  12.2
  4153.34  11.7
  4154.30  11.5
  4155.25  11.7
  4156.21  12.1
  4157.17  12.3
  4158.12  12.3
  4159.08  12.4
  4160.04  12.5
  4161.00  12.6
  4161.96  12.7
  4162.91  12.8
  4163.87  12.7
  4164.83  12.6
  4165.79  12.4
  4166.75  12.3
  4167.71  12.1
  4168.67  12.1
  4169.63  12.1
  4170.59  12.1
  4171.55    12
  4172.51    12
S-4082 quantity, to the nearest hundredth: 1.13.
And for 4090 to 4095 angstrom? 1.13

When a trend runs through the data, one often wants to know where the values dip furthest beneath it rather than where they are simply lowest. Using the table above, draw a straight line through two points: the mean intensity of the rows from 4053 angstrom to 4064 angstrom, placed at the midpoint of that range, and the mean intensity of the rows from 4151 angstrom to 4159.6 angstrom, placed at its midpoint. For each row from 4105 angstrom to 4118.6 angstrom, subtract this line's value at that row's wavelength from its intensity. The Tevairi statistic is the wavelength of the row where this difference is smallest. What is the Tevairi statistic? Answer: 4105.80 angstrom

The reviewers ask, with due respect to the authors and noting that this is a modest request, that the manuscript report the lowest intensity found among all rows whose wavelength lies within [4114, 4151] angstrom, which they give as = 12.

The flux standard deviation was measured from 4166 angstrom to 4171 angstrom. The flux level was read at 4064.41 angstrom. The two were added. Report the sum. 12.8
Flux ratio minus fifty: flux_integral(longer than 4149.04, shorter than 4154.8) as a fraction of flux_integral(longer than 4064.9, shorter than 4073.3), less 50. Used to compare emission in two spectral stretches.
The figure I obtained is -49.3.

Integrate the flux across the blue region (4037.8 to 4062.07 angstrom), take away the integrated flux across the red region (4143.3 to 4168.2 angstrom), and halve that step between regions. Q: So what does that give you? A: 5.5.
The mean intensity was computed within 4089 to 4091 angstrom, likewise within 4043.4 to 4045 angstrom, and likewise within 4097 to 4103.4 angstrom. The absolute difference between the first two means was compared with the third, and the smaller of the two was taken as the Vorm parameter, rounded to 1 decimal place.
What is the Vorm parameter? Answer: 1.6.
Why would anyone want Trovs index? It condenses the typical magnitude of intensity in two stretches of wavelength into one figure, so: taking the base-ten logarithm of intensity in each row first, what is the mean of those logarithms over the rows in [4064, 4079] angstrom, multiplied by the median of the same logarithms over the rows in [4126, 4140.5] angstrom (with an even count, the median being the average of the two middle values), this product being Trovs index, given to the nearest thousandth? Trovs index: 1.199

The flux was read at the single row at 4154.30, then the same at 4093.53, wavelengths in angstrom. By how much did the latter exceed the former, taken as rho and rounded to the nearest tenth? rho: 1.7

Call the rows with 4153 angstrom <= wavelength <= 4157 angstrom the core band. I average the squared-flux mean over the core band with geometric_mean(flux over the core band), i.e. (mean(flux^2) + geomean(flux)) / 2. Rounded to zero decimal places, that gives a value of 75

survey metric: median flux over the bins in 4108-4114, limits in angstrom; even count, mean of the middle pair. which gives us 13.2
